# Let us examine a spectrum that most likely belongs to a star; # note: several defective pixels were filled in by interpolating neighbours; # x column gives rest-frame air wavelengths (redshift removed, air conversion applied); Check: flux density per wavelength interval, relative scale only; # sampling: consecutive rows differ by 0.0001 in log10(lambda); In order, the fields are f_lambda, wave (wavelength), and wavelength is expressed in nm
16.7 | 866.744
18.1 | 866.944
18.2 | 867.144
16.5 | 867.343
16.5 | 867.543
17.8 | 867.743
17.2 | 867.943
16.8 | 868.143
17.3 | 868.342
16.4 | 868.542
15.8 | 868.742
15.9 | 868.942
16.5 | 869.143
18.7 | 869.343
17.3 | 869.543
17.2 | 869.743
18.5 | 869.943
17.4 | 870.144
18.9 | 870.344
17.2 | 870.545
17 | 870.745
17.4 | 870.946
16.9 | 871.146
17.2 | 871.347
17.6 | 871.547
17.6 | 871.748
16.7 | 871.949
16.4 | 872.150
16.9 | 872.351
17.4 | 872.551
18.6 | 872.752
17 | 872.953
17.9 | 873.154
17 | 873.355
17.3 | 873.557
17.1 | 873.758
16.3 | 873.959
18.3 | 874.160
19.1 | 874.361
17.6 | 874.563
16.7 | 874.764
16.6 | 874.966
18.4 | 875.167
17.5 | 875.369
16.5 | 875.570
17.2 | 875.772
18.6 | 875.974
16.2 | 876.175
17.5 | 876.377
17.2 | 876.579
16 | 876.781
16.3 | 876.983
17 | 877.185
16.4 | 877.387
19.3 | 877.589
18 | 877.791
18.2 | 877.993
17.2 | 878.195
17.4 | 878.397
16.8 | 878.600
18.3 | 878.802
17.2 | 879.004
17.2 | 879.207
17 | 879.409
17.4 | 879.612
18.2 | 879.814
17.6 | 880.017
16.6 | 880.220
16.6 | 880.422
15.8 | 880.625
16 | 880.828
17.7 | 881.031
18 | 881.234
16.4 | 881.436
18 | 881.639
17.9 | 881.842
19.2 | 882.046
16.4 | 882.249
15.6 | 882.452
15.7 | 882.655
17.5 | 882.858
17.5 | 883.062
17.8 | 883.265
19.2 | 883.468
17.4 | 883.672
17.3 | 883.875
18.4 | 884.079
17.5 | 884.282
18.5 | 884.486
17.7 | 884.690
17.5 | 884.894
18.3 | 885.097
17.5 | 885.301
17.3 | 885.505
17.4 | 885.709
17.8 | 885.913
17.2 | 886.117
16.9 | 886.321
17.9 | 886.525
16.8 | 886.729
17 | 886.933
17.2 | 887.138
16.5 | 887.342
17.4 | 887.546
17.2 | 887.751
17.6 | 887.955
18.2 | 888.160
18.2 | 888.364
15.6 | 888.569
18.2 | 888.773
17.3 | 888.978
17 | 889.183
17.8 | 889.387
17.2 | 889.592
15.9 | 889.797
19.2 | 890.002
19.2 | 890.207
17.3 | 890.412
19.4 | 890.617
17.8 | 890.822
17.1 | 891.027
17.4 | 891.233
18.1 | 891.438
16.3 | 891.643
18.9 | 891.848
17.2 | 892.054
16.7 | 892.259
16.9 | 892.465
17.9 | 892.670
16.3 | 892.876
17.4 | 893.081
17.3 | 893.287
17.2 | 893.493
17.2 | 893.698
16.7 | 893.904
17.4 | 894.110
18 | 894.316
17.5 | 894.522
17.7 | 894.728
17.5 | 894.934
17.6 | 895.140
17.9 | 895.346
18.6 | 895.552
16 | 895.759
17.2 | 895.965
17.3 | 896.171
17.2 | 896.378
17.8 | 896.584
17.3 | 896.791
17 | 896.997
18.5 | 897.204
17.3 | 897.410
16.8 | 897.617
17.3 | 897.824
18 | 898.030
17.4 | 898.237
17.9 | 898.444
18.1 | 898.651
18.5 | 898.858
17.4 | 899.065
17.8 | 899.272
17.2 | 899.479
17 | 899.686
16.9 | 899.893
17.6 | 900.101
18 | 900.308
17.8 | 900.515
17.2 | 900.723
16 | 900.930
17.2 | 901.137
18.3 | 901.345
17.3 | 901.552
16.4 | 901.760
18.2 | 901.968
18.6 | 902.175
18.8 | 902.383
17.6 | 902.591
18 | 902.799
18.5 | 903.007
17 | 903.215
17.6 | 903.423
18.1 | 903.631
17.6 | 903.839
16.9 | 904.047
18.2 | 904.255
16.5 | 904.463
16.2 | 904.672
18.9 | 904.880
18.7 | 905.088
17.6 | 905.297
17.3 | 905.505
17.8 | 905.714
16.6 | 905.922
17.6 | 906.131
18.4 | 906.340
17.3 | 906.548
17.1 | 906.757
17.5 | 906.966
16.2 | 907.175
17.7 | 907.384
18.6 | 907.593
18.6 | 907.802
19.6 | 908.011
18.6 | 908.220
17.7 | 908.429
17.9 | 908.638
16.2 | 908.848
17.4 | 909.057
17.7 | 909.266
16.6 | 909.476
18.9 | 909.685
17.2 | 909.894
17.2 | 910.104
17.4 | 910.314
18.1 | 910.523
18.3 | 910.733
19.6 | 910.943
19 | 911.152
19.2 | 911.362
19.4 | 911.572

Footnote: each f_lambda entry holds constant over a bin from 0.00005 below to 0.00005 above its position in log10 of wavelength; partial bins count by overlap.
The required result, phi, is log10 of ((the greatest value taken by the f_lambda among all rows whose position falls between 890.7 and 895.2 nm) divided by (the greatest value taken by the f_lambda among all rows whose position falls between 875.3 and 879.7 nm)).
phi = -0.009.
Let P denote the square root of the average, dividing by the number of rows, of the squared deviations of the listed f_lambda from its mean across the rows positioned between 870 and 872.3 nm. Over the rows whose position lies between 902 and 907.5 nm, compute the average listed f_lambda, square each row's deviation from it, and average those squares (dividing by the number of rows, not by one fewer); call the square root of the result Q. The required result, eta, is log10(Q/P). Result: 0.1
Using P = 0.6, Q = 0.76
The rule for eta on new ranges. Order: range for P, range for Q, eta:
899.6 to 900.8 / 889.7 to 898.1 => 0.3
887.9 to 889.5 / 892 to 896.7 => -0.2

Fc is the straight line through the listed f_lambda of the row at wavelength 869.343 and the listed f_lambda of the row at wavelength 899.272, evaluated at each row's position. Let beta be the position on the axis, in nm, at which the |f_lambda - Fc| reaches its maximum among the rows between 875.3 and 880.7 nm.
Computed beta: 880.625 nm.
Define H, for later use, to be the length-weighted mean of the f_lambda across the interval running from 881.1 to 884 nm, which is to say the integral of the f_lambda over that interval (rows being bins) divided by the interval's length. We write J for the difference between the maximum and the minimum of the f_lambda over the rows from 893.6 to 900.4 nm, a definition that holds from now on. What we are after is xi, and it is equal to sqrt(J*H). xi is 6.7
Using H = 17.4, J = 2.6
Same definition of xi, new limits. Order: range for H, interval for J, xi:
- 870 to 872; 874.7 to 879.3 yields 7.6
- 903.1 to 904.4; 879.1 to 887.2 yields 7.9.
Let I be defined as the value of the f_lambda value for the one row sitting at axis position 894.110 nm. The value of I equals 17.4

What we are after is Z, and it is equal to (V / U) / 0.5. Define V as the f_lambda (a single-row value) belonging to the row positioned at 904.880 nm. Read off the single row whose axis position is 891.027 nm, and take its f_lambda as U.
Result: 2.21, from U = 17.1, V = 18.9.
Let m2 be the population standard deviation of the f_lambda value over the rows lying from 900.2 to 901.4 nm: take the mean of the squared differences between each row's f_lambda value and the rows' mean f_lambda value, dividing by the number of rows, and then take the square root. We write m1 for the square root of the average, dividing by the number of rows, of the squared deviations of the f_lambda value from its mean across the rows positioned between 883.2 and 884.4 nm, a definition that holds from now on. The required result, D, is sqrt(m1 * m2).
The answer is 0.7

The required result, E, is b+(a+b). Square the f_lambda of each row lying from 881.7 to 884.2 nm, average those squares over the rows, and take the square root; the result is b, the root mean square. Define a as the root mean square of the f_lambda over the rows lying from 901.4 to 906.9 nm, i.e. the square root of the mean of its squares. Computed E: 52.7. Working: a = 17.7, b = 17.5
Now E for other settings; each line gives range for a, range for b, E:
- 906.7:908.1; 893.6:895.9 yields 52.9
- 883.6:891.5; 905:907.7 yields 52.8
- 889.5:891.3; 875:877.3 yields 52.2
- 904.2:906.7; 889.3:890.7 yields 53.7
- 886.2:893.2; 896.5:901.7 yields 52.5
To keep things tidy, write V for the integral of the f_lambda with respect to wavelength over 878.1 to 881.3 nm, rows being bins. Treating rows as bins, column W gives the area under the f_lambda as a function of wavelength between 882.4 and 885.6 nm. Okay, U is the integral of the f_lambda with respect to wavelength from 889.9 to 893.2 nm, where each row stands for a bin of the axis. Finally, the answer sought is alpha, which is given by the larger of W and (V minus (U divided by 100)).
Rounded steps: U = 58.4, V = 55.0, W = 56.2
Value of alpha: 56.2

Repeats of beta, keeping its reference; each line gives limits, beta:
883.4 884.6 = 883.875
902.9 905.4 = 904.672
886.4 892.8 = 888.569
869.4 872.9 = 872.150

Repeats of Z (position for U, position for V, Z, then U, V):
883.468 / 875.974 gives 1.94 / 19.2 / 18.6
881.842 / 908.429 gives 1.98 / 17.9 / 17.7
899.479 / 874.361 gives 2.22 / 17.2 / 19.1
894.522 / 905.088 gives 2.14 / 17.5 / 18.7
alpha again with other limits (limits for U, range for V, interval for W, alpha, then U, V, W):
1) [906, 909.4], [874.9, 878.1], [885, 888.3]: 57.4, 60.3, 55.4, 57.4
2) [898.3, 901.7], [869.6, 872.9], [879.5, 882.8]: 56.9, 59.5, 57.5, 56.3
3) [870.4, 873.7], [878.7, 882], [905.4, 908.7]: 58.7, 57.0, 57.0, 58.7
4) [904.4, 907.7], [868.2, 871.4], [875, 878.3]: 57.2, 57.8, 55.1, 57.2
